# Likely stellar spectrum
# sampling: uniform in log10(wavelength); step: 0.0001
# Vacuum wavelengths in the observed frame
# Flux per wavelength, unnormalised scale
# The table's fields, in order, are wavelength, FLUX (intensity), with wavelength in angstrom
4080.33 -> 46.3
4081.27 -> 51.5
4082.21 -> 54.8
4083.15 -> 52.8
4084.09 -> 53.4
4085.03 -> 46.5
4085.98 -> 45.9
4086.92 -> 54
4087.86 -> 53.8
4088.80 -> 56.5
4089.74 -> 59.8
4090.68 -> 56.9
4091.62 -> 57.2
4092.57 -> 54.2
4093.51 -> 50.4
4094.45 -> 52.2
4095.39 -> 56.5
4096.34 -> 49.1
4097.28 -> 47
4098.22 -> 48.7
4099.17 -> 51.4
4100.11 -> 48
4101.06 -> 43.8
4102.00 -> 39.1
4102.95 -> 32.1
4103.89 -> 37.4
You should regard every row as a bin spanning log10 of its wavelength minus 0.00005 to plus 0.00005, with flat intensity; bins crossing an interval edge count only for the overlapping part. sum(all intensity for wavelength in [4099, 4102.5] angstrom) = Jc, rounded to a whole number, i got 182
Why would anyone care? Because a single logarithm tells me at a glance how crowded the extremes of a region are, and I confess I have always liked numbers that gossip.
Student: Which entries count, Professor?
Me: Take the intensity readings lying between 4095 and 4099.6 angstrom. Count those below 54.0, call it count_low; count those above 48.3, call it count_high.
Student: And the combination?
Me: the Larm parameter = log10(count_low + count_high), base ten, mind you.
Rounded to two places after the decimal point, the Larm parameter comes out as 0.90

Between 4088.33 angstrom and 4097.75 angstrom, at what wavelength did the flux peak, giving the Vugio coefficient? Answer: 4089.74 angstrom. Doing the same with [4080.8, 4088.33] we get 4082.21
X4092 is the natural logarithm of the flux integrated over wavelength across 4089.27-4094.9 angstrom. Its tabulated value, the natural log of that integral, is 5.74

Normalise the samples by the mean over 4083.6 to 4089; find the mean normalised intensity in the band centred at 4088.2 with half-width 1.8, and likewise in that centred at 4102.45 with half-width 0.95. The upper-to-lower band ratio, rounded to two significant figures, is 0.64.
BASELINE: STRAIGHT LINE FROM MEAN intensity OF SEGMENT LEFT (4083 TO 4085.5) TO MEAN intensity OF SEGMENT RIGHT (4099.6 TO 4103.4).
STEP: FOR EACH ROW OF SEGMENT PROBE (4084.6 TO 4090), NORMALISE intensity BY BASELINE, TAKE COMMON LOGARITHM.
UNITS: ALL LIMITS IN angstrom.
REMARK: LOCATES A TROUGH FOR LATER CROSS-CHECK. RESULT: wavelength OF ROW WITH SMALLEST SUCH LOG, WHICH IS 4085.98 angstrom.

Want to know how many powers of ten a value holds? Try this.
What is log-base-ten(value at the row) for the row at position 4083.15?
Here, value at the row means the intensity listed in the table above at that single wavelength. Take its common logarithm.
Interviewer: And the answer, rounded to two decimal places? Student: 1.72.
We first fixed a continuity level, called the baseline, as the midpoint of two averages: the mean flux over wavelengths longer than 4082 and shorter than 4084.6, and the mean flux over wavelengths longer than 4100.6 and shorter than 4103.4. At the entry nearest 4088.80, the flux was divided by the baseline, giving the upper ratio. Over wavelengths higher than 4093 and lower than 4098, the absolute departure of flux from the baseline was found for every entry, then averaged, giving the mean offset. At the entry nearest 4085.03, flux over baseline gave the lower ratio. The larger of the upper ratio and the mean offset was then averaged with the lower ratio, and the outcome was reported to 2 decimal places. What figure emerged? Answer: 3.03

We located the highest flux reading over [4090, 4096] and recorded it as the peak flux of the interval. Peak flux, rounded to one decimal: 57.2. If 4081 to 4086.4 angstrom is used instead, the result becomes 54.8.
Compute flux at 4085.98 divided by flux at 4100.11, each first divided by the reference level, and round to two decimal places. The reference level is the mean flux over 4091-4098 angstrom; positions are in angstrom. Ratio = 0.96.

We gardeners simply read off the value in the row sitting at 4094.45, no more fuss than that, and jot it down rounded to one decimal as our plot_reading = 52.2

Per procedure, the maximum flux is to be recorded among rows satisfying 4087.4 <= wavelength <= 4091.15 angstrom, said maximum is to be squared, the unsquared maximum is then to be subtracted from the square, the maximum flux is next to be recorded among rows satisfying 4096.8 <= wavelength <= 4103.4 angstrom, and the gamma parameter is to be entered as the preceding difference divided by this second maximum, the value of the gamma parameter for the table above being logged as 68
